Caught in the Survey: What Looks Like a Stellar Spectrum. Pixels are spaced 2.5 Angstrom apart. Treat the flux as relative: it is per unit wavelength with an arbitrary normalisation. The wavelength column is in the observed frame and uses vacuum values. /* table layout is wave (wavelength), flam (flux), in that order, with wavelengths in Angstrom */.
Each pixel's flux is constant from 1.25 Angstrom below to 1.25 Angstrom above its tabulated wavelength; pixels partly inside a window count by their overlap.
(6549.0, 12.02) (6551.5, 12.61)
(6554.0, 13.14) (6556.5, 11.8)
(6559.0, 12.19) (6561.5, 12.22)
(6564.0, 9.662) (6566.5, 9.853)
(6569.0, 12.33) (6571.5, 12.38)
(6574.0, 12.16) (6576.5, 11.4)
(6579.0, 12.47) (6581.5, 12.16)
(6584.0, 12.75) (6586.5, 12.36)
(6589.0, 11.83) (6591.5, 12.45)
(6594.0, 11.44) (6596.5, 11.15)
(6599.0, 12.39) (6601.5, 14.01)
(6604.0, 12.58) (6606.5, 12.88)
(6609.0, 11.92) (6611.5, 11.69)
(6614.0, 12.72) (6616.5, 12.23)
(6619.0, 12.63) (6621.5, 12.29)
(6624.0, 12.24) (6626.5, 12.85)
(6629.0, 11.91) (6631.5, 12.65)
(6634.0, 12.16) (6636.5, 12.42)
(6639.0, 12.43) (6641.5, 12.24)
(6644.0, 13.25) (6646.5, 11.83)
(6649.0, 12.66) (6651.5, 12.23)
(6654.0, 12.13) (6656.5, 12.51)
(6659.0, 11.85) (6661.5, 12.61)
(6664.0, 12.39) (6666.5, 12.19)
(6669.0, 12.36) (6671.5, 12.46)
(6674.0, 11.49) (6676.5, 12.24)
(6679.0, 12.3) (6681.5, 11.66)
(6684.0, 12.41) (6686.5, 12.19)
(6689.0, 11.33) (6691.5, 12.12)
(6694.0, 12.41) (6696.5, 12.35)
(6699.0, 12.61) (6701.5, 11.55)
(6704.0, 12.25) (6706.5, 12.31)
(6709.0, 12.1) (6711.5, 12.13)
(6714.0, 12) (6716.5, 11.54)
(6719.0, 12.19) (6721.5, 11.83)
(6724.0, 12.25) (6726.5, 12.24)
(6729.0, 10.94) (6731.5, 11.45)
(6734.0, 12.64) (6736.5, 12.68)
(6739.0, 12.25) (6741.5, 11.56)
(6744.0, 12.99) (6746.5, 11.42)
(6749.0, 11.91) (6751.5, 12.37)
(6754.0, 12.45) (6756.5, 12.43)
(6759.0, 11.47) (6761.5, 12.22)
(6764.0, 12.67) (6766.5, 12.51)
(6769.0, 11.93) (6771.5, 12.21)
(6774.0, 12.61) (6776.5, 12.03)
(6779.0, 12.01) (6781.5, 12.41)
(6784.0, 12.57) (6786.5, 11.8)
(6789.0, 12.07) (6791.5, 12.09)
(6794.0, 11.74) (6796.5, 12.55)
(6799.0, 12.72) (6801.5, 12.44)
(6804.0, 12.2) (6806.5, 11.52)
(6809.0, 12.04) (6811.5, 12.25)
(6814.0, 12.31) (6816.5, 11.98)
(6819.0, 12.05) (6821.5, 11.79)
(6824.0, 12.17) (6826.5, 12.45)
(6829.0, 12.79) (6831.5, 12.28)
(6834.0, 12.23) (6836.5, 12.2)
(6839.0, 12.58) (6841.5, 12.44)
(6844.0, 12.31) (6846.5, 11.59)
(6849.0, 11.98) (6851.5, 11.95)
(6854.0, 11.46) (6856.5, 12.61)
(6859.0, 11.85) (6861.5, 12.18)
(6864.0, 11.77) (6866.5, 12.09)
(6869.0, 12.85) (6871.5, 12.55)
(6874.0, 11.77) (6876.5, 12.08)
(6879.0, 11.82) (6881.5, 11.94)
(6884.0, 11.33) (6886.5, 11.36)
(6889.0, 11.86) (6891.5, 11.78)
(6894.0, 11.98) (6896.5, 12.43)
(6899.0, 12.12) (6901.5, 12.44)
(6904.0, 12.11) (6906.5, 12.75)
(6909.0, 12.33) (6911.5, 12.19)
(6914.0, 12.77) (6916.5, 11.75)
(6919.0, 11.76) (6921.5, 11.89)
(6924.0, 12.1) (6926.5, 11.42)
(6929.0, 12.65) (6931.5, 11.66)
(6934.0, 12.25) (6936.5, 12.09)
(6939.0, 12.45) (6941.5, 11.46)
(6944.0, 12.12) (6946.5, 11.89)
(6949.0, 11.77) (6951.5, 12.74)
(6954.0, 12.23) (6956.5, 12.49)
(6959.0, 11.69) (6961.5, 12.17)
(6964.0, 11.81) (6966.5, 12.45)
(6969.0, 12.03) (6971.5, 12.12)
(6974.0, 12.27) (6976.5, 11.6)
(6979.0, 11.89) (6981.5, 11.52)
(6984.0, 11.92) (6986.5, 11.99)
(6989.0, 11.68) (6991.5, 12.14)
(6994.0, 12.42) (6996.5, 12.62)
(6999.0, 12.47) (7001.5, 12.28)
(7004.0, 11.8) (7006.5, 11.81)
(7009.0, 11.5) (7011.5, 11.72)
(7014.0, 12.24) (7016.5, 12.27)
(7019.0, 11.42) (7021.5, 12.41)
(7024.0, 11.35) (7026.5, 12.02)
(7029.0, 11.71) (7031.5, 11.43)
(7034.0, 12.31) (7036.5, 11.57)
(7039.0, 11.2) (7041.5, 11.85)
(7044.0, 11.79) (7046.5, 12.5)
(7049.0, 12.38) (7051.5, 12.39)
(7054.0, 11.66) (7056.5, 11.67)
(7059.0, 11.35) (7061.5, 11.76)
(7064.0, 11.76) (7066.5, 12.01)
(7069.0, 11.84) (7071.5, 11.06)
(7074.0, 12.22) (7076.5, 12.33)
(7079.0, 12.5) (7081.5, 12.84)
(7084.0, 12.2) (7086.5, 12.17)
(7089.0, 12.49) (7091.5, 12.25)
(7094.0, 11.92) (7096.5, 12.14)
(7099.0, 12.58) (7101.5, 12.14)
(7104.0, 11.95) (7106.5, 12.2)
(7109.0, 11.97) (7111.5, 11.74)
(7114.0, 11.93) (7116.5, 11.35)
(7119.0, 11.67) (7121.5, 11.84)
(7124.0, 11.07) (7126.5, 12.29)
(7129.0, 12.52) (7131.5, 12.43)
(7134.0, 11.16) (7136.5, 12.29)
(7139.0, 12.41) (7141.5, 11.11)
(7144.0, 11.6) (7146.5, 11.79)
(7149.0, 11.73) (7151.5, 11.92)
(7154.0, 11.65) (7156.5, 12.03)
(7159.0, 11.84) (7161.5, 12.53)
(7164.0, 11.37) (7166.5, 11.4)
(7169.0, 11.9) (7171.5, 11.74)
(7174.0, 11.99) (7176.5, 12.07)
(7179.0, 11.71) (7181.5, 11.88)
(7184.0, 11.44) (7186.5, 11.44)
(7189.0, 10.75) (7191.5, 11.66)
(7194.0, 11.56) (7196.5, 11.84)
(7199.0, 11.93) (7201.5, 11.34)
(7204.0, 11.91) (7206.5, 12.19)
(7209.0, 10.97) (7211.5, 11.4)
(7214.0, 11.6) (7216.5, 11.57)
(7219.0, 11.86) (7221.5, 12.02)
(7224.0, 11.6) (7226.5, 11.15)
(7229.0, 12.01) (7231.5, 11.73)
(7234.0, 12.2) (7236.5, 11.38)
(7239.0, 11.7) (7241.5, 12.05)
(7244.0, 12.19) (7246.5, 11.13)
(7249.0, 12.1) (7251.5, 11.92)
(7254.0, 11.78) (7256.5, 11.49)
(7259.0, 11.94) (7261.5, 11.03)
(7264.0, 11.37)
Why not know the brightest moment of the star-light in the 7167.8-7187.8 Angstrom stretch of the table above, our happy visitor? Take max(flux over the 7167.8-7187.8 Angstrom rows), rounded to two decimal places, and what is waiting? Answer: 12.07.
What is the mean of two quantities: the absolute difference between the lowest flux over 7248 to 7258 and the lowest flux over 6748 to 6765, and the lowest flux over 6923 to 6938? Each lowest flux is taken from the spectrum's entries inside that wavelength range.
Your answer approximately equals 5.72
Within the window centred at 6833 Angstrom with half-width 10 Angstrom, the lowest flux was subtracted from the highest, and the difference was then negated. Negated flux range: -0.62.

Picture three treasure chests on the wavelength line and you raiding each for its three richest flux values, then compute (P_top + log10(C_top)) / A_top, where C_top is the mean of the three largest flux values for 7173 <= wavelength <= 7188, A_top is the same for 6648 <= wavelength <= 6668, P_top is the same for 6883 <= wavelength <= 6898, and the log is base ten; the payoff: 1.05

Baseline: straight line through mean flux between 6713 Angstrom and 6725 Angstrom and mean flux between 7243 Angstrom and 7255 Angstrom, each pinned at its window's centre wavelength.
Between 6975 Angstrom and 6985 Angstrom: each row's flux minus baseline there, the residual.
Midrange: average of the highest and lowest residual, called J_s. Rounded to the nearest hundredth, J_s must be -0.17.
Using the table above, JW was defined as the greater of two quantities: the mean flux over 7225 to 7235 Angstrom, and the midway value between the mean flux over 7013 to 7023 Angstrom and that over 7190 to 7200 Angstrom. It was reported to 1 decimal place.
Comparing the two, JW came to 11.9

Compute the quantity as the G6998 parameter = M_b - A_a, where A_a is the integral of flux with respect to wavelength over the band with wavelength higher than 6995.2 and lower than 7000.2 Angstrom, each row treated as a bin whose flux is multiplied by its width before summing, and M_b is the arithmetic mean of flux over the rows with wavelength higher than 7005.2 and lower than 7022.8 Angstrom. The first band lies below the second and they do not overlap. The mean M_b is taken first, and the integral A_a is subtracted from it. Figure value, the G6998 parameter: -51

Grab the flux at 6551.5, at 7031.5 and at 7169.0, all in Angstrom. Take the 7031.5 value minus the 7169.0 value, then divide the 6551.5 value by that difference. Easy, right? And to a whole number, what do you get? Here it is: -27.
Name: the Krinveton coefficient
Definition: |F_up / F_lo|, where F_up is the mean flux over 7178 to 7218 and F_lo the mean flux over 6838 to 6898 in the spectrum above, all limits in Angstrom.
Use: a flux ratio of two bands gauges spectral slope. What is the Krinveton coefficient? 0.963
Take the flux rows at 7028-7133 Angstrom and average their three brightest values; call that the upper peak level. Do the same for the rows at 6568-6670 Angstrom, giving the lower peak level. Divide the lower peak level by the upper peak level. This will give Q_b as 1.06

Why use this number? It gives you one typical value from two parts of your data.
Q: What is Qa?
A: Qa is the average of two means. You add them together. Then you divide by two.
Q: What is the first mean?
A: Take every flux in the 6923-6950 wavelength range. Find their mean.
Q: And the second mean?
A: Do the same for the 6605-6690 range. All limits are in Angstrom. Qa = 12.1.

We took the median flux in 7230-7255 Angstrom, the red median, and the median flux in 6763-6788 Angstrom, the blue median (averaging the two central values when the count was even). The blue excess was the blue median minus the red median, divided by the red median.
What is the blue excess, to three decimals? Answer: 0.039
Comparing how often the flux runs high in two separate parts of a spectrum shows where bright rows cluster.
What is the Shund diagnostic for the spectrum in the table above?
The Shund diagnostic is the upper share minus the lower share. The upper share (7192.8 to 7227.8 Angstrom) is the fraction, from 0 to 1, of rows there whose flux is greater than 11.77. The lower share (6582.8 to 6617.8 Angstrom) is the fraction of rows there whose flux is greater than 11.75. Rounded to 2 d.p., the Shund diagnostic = -0.36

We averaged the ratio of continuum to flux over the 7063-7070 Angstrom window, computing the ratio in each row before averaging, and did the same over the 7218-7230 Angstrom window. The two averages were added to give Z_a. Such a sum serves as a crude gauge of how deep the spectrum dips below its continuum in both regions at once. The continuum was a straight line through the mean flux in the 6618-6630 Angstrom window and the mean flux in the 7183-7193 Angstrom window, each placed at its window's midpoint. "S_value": 1.93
